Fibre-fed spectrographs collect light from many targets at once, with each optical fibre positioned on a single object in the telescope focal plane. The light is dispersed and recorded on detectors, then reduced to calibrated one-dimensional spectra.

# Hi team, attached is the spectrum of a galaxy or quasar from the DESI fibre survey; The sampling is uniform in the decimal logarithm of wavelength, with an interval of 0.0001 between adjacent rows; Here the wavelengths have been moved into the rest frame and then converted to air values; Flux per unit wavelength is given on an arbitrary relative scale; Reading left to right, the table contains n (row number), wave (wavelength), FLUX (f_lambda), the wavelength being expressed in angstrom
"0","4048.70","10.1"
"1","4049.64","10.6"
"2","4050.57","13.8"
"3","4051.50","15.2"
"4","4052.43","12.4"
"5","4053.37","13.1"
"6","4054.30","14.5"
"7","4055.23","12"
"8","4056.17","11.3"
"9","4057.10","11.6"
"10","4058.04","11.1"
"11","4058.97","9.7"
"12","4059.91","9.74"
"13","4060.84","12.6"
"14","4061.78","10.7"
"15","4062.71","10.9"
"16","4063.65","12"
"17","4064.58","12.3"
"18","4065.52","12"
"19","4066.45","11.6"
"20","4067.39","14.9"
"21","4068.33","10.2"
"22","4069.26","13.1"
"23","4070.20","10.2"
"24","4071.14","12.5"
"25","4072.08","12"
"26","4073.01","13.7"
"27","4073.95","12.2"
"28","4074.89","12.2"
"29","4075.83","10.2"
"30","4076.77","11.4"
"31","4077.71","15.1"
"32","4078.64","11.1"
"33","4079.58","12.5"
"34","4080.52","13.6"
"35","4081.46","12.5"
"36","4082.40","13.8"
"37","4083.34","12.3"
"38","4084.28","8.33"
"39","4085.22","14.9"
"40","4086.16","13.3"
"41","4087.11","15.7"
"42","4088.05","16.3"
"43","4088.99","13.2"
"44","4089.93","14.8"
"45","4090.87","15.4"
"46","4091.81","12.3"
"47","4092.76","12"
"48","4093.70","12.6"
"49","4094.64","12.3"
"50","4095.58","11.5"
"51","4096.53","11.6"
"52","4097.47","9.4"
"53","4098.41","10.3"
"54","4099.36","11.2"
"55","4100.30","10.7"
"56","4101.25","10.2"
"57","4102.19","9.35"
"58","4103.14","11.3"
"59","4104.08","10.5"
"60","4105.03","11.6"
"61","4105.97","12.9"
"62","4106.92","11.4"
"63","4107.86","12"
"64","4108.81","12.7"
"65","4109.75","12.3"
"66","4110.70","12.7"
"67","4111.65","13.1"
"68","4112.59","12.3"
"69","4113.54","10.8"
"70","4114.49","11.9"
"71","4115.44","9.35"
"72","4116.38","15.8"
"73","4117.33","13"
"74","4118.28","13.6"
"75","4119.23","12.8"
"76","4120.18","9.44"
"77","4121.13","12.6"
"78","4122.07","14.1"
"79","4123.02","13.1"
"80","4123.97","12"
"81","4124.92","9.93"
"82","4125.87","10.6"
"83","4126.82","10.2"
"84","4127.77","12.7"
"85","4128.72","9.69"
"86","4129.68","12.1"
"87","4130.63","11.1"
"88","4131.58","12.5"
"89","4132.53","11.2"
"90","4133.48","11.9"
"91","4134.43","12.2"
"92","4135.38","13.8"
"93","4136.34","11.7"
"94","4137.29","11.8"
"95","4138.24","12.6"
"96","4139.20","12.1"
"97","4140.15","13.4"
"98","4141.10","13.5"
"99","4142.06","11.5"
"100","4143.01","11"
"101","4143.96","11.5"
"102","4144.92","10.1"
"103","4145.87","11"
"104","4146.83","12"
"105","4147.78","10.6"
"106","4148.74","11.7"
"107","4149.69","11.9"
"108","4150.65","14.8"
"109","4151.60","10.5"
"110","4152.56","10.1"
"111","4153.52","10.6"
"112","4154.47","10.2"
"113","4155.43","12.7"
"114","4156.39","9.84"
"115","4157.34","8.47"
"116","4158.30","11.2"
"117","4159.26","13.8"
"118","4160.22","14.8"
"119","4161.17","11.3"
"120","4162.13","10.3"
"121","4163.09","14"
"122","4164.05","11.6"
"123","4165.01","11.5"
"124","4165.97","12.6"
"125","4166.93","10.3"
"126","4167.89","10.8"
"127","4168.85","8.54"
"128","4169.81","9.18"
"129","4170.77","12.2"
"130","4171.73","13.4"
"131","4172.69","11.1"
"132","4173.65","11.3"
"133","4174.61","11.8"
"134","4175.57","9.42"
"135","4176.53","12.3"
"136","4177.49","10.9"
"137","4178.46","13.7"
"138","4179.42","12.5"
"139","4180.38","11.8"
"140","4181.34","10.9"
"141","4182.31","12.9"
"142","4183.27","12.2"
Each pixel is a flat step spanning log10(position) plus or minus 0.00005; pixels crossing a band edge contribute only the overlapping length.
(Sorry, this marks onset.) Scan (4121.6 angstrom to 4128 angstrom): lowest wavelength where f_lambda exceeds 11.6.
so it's 4122.07 angstrom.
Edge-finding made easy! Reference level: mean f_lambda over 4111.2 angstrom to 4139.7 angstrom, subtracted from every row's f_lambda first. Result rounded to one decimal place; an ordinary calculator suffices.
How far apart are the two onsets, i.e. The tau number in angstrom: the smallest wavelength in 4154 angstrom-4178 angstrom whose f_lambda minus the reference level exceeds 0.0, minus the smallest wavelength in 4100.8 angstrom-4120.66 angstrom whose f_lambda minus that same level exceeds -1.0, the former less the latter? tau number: 52.3 angstrom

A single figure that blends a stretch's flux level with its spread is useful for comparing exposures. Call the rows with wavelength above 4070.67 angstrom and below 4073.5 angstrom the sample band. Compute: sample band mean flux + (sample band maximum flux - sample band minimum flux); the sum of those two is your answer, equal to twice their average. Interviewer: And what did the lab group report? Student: 14.4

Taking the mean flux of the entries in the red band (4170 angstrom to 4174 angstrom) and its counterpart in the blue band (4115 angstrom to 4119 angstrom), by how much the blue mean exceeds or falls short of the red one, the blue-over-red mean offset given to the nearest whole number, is 1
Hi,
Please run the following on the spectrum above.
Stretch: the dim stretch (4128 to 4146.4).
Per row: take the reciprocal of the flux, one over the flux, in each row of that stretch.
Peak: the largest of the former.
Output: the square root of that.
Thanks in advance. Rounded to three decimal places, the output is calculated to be 0.321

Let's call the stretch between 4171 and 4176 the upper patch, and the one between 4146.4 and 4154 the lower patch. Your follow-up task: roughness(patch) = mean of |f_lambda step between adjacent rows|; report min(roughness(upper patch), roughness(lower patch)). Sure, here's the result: 1.3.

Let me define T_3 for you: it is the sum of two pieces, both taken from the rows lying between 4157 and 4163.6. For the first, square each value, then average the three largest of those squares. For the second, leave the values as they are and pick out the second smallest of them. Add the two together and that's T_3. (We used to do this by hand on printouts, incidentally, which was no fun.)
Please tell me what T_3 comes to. 212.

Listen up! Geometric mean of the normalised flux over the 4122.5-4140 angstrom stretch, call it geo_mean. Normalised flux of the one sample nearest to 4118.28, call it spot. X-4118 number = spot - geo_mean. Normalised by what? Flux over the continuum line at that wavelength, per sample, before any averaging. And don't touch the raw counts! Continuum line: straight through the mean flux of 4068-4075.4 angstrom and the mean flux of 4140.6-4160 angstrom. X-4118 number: 0.16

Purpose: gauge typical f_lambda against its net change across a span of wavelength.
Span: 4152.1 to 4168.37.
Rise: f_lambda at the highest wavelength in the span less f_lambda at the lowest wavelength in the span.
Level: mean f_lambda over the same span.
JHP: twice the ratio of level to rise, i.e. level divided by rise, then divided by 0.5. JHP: 33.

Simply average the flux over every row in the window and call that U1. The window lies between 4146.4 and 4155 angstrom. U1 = 11.4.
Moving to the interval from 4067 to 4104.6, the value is 12.3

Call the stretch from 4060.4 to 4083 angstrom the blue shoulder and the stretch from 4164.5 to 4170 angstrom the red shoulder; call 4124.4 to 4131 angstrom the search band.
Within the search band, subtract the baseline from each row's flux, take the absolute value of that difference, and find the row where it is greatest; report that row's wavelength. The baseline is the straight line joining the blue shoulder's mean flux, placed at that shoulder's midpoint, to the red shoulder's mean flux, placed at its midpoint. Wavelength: 4128.72 angstrom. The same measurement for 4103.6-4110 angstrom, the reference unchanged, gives 4105.97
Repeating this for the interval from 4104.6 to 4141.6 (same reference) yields 4116.38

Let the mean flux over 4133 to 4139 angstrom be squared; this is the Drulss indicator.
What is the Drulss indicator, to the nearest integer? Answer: 152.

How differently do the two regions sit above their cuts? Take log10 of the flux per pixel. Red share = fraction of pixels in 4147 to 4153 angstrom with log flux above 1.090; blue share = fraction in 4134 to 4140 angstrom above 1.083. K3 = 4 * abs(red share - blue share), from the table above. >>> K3 1.3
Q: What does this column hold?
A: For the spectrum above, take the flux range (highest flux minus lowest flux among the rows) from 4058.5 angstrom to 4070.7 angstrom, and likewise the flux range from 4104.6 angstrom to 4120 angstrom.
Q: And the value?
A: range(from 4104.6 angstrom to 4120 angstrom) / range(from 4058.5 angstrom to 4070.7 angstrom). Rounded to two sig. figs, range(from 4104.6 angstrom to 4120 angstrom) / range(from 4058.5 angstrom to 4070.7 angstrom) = 1.2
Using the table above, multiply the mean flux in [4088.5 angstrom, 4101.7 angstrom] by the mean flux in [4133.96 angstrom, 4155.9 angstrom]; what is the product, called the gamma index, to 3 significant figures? 141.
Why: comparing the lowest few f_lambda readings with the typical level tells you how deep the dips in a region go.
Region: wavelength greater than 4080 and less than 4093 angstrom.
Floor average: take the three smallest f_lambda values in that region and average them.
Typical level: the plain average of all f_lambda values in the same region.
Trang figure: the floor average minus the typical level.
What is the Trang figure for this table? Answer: -2.6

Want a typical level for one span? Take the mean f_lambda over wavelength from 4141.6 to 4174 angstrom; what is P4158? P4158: 11.4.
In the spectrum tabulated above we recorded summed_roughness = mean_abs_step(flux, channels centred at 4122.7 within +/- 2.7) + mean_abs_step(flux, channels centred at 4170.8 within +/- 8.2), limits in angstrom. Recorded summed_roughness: 3.4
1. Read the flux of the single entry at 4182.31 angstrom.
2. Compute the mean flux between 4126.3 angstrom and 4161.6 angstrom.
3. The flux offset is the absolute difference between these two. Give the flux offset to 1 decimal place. 1.2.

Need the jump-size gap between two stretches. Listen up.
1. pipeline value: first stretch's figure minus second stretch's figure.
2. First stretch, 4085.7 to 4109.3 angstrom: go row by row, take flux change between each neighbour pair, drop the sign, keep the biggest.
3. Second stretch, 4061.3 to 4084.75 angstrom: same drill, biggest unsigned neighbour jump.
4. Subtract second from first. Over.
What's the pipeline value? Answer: -1.6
